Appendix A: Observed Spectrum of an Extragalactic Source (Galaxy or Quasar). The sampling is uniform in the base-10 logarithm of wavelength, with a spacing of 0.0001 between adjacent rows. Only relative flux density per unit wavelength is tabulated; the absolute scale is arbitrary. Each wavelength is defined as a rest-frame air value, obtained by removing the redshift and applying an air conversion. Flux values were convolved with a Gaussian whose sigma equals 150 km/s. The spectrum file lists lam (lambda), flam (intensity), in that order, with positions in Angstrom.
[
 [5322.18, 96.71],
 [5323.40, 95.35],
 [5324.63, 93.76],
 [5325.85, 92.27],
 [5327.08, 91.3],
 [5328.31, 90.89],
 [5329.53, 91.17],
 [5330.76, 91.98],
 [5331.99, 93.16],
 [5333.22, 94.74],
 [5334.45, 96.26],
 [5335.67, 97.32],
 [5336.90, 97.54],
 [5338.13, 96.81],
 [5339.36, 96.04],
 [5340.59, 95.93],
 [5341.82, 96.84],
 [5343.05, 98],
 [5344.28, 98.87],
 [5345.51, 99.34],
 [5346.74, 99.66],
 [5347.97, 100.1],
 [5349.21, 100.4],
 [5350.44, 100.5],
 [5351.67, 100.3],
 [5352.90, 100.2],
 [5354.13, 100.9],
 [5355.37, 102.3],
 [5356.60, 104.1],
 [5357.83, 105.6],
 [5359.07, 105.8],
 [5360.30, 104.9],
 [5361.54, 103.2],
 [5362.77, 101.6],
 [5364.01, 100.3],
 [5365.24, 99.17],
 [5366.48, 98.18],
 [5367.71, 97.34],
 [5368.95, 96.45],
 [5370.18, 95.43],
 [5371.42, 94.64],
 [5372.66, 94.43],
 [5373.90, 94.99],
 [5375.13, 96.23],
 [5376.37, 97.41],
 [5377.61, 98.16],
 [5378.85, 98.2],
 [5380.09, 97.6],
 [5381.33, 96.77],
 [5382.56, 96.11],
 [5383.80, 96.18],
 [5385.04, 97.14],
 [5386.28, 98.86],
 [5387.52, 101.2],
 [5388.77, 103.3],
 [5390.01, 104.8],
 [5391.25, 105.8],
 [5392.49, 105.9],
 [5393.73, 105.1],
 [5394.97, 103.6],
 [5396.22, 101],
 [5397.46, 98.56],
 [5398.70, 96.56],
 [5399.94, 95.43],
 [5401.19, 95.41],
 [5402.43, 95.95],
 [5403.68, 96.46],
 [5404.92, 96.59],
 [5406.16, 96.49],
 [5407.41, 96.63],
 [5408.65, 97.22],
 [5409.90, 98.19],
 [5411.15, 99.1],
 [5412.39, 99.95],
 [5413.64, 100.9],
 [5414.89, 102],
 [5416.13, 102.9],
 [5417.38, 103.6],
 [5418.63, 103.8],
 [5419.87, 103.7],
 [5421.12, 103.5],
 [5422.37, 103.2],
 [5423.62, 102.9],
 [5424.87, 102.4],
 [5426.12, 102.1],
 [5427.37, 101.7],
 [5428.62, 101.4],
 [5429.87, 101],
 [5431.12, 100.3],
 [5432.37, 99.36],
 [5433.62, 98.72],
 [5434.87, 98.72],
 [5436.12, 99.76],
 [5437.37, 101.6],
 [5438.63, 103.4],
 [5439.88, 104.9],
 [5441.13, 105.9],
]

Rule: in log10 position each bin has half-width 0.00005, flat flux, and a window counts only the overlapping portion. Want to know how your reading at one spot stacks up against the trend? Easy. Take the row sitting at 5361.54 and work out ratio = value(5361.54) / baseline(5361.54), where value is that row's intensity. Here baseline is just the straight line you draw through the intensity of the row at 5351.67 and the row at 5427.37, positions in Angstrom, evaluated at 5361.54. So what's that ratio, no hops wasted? 1.03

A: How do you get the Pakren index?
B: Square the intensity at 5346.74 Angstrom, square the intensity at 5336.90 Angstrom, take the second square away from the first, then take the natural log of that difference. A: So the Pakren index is 6.04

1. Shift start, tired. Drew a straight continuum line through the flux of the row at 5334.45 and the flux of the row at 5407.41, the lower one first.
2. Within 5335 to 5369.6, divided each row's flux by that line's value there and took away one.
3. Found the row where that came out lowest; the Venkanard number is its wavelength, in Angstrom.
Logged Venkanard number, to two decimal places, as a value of 5340.59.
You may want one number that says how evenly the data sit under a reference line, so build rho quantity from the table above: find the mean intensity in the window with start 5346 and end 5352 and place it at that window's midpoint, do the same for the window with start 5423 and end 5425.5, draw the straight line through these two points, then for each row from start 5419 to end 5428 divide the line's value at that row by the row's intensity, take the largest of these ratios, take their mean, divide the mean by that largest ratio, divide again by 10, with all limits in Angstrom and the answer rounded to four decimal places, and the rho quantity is 0.0988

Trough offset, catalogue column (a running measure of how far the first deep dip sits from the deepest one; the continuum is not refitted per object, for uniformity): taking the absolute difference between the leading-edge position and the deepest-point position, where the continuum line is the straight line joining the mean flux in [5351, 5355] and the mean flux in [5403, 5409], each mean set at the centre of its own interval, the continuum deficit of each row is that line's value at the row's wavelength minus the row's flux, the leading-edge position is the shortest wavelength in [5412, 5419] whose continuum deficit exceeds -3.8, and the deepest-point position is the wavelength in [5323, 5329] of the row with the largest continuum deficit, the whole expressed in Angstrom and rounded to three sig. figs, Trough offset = 84.1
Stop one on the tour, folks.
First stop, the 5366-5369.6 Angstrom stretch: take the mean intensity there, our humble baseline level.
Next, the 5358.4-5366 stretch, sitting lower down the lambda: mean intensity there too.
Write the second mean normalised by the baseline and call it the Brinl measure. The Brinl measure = 1.05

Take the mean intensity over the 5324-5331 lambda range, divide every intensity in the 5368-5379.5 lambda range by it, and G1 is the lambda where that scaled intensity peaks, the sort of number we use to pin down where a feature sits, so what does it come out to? 5378.85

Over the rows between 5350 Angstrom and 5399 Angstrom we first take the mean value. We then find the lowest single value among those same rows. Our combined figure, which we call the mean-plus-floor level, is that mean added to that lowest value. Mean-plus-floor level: 194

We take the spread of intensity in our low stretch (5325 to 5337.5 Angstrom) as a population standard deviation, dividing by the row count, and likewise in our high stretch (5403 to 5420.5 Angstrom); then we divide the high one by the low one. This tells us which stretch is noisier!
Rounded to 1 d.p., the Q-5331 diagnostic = 1.2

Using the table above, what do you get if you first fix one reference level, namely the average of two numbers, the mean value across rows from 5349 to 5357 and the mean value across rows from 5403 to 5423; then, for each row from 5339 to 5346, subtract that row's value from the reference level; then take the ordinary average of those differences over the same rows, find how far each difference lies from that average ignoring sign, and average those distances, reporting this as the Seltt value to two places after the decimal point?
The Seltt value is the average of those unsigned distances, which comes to 1.23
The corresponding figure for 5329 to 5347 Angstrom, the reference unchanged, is 1.93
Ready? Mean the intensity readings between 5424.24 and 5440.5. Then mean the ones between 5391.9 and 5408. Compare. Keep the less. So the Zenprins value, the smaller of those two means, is 99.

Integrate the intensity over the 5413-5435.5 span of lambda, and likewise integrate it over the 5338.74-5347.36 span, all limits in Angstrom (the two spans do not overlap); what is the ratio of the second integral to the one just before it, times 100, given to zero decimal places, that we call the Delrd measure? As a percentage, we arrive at 37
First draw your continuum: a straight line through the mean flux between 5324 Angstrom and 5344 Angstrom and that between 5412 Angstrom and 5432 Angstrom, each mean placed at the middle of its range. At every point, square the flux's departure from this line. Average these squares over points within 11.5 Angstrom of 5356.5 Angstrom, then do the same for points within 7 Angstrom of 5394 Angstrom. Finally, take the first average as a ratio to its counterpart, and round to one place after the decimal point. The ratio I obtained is 1.5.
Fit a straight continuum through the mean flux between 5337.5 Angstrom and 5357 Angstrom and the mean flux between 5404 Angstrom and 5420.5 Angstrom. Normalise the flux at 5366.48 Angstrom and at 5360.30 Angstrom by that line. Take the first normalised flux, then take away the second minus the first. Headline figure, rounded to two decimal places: 0.92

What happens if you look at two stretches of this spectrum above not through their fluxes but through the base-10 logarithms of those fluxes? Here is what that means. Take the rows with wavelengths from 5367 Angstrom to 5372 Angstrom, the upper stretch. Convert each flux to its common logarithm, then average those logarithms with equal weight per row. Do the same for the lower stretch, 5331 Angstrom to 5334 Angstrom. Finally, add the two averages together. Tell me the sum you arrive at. 3.95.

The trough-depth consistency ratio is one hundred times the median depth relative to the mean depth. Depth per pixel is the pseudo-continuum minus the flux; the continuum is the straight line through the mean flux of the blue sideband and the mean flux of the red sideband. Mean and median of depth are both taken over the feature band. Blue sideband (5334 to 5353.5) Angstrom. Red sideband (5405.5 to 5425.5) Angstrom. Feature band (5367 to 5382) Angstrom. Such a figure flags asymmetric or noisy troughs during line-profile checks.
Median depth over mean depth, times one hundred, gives 96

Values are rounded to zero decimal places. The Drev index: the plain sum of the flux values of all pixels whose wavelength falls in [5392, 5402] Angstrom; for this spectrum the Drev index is 802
